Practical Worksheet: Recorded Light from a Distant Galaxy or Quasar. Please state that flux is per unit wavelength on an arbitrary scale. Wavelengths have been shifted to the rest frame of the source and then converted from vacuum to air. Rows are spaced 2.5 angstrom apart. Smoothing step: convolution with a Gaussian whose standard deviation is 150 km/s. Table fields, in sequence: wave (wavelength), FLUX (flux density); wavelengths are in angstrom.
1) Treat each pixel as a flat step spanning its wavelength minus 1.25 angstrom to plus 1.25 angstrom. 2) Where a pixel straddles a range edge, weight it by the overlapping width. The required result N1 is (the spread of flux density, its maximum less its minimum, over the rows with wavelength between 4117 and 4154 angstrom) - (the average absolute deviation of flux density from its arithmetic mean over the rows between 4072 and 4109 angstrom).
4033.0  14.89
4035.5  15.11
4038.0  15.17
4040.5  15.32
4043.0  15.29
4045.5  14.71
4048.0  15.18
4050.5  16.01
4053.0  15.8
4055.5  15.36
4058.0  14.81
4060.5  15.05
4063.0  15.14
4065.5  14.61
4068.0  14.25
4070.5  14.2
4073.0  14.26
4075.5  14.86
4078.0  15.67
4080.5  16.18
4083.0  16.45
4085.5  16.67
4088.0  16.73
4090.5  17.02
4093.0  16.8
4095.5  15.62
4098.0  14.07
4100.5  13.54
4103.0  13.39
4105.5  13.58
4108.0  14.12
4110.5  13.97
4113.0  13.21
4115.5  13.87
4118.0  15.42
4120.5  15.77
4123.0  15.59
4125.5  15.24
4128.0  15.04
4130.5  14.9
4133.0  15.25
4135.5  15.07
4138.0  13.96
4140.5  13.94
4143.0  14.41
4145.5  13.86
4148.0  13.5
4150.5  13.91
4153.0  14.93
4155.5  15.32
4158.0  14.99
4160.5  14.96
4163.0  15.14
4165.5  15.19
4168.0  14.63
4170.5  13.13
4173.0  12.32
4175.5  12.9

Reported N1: 1.1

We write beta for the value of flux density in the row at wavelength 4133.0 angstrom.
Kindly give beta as 15.25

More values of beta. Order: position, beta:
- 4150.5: 13.91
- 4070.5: 14.2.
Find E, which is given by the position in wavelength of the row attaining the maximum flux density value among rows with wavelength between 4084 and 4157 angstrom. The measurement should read 4090.5 angstrom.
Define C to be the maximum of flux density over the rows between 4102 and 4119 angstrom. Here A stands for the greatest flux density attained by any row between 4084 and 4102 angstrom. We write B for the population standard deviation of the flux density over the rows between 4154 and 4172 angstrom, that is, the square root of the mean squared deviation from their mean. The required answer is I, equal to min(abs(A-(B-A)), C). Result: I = 15.4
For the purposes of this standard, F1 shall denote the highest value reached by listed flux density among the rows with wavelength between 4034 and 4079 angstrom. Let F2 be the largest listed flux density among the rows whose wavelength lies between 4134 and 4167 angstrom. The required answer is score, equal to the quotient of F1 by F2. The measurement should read 1.05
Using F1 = 16.01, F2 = 15.32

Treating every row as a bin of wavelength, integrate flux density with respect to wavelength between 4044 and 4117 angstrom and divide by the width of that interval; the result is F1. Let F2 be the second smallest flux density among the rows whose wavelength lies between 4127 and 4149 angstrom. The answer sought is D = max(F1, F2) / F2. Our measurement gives 1.083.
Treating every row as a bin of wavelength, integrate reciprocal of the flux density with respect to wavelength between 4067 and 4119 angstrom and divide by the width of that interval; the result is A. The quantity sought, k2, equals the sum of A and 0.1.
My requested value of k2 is 0.167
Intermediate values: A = 0.0674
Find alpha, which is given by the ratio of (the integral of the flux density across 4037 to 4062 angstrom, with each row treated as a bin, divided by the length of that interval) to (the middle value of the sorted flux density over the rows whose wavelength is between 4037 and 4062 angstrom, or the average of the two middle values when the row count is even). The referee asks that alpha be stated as 1.00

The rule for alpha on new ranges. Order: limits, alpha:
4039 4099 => 1.01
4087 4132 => 0.99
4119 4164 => 0.99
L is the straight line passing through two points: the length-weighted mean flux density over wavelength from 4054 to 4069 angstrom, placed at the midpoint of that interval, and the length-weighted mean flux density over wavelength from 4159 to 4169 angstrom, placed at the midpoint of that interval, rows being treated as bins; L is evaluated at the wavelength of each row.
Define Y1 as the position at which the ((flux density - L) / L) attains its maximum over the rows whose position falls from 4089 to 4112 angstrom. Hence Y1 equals 4090.5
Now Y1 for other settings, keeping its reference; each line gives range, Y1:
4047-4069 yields 4050.5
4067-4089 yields 4088.0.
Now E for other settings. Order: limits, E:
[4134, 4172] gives 4155.5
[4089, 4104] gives 4090.5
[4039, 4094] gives 4090.5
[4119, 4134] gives 4120.5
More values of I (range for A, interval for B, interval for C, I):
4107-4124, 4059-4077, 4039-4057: 16.0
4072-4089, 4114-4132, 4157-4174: 15.2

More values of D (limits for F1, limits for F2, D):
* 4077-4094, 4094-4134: 1.233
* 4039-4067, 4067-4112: 1.122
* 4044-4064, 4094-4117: 1.140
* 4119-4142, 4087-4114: 1.118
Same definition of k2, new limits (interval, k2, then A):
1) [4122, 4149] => 0.169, 0.0686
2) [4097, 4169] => 0.169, 0.0691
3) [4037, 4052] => 0.165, 0.0654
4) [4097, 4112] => 0.173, 0.0727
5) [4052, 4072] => 0.167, 0.0673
